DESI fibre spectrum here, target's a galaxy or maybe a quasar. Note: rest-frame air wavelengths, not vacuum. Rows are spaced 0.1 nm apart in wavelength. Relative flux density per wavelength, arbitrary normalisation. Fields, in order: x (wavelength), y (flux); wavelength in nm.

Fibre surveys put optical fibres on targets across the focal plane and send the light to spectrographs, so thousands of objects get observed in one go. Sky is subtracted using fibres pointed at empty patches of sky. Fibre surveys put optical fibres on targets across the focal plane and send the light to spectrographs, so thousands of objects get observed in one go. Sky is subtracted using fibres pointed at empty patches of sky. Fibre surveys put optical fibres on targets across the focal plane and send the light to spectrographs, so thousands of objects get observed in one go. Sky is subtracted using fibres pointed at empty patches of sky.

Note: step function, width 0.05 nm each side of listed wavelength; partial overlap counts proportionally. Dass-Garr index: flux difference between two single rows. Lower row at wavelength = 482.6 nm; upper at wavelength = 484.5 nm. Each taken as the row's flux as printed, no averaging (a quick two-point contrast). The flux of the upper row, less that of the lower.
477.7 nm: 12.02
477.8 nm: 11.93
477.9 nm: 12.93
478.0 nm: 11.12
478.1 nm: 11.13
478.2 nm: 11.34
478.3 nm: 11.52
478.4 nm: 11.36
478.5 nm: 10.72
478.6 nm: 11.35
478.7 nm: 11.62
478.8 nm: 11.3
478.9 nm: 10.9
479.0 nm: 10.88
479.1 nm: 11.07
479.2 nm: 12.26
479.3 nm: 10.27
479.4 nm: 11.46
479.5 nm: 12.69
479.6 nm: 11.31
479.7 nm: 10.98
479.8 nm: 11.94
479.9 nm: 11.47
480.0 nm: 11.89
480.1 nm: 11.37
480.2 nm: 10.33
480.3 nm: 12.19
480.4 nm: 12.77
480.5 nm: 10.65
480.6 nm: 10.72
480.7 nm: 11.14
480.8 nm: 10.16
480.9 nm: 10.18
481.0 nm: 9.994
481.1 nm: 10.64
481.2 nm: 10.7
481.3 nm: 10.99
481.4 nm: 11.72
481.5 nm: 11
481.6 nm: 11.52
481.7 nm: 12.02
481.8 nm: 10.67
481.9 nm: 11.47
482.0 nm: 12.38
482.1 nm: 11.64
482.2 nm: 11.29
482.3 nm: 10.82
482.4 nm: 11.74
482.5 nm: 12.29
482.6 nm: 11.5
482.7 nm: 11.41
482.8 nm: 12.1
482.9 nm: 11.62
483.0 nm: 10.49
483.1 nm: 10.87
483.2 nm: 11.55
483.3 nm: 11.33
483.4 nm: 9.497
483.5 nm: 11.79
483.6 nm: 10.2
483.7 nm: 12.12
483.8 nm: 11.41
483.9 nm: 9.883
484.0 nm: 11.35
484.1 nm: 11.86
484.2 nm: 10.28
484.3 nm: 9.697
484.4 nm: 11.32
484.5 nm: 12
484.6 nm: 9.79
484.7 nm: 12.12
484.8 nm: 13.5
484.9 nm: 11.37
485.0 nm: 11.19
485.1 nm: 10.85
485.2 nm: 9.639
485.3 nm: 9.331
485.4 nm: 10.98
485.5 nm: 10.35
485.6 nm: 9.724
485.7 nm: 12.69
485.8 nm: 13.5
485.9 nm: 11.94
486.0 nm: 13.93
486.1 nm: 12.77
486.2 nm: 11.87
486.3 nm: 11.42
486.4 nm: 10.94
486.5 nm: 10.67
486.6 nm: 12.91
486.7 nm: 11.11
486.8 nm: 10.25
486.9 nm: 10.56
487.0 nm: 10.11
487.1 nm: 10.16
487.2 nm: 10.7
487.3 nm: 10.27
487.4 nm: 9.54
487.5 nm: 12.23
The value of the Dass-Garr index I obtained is 0.5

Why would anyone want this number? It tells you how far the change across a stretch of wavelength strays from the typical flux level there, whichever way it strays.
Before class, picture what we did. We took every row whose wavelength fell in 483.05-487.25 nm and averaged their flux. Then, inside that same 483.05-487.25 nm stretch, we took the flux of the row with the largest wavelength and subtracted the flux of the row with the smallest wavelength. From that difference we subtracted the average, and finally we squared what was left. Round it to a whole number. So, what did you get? 129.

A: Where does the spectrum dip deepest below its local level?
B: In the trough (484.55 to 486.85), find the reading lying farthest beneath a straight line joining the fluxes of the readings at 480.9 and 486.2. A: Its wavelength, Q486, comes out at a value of 485.3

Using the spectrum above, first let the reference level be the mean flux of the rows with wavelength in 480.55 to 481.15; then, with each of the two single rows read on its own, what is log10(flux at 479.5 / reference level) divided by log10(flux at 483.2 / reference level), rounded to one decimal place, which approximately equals 2.0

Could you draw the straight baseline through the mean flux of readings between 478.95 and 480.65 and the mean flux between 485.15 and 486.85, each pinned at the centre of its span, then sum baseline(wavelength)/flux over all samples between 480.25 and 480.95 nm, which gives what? 7.24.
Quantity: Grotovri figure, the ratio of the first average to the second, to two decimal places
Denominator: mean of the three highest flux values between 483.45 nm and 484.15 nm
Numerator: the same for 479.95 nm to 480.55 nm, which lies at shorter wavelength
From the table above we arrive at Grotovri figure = 1.03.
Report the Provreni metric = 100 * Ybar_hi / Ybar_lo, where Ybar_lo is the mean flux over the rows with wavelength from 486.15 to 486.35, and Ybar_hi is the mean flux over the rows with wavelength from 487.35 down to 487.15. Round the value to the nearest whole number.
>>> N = 90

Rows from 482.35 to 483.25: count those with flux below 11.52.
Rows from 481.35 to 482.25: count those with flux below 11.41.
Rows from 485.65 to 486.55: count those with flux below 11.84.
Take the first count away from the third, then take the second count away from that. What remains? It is -4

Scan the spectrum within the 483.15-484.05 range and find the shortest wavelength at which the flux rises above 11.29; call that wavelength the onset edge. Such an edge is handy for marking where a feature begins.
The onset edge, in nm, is 483.2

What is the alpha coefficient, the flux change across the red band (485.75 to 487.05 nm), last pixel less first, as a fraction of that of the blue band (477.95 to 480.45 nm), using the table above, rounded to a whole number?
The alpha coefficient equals -2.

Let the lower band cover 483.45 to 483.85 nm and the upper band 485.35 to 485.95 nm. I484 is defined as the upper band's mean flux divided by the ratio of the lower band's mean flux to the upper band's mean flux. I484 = 11.7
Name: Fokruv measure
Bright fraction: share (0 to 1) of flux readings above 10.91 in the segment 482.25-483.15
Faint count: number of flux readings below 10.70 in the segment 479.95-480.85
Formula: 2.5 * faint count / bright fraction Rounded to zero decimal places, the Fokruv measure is 11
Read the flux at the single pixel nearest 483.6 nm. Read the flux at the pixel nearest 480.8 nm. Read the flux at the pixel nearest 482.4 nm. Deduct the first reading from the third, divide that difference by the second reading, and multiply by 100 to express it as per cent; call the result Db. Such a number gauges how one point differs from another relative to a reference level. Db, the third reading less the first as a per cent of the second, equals 15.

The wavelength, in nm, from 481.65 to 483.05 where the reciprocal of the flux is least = 482.0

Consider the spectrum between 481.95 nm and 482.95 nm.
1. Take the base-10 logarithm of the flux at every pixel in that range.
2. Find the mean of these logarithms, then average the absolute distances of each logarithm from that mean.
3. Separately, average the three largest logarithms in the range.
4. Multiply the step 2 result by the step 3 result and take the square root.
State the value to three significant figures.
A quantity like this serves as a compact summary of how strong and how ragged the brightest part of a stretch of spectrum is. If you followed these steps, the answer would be 0.120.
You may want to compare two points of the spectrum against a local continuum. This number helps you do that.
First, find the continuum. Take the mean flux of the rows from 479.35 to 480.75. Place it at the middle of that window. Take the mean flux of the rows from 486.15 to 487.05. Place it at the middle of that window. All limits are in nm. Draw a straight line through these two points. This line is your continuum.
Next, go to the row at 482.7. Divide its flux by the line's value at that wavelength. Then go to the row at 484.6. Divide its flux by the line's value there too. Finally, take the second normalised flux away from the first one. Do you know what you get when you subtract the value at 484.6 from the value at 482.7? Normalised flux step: 0.13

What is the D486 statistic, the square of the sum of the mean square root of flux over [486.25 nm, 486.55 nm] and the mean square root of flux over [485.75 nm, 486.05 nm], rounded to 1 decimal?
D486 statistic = 48.1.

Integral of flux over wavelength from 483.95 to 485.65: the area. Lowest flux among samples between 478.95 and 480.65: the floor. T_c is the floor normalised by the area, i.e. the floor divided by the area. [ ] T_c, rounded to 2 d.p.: 0.55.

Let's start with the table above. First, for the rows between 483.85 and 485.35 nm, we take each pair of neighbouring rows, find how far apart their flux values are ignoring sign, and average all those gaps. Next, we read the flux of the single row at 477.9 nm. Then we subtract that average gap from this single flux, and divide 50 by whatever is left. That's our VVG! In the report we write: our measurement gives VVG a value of 4.26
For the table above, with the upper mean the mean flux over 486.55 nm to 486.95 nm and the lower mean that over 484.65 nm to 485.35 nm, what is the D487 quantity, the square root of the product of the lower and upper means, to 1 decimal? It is 11.2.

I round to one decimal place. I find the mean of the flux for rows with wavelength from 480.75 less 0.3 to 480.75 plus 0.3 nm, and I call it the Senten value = 10.5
